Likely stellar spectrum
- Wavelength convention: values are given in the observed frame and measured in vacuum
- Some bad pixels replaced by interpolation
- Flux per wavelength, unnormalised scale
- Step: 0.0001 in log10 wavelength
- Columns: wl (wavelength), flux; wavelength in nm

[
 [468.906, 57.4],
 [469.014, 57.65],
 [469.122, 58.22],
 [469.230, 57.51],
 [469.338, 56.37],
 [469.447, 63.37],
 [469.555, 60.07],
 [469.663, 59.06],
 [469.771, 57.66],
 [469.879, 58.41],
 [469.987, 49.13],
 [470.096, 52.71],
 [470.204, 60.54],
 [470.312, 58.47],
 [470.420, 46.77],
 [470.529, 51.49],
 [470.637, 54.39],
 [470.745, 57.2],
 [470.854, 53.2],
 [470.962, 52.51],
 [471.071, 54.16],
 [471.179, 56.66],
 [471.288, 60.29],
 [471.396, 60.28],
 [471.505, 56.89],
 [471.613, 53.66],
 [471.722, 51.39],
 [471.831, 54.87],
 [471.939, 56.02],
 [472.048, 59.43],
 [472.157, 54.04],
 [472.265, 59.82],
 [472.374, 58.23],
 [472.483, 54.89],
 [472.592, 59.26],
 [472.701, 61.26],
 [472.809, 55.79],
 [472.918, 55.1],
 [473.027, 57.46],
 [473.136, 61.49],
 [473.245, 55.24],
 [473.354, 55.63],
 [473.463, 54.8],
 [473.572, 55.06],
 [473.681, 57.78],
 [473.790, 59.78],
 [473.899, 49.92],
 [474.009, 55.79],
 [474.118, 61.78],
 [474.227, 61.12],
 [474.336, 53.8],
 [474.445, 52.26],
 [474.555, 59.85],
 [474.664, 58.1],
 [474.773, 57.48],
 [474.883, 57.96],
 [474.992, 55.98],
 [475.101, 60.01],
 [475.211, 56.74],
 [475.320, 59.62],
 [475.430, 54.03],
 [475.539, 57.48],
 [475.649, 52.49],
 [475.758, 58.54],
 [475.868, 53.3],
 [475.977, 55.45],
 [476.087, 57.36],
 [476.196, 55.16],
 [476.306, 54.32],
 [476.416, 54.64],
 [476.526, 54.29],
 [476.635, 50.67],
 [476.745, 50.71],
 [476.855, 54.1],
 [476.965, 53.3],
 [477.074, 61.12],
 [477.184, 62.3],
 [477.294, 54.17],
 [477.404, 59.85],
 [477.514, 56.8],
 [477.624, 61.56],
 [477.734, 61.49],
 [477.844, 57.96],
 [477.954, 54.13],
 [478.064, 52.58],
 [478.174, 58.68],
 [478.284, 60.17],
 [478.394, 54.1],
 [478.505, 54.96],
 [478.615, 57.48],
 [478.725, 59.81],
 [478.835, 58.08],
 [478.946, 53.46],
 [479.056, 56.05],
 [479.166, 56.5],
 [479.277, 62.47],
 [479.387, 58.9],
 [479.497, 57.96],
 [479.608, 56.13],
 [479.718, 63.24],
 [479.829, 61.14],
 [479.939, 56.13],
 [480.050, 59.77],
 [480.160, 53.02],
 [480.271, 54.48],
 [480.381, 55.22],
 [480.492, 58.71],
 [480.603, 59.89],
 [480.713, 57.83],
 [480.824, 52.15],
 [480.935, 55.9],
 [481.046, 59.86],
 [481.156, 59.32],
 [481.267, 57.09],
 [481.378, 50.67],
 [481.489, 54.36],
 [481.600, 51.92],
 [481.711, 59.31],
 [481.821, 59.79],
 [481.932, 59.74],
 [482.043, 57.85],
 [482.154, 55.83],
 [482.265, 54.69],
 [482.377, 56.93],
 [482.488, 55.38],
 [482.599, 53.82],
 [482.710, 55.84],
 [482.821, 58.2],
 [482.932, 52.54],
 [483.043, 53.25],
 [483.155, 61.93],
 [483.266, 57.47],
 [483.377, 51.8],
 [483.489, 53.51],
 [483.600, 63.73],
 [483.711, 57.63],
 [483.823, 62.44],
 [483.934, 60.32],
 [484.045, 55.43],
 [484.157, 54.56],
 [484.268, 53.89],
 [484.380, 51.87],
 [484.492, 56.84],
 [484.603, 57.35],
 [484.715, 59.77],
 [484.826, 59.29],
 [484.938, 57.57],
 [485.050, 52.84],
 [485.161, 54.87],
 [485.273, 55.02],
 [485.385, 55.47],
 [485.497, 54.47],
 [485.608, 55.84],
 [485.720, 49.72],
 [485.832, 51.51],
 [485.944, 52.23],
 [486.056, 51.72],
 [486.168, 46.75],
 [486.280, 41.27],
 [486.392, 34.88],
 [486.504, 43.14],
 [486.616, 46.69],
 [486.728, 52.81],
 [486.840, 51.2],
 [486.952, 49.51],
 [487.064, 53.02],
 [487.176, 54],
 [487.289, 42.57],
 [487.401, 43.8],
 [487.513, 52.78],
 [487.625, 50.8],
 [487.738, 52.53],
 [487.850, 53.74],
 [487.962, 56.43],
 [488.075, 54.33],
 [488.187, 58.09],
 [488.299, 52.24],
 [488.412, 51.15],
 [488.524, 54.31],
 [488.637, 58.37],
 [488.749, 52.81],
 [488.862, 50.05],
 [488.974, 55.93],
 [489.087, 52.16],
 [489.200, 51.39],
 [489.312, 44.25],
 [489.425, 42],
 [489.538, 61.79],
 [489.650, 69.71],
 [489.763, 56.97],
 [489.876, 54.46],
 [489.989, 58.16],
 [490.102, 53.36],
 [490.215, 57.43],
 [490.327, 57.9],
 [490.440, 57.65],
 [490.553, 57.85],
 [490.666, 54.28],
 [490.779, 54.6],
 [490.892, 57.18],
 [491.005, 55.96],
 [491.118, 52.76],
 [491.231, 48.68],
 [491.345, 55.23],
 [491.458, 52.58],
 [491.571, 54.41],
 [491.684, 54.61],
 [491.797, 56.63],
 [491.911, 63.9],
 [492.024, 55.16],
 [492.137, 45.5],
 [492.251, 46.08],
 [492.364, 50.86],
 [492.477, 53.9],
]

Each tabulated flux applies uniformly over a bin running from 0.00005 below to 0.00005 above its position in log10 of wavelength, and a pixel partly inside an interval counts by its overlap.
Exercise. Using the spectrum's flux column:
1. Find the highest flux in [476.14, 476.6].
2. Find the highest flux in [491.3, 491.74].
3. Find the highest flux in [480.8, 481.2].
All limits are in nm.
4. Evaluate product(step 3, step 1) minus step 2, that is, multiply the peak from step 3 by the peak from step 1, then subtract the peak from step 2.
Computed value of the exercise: 3247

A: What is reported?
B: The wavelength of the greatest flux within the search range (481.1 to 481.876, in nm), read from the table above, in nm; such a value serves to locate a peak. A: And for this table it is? 481.821 nm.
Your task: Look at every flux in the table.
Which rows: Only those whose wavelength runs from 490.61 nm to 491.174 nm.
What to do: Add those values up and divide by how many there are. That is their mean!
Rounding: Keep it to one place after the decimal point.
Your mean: 55.0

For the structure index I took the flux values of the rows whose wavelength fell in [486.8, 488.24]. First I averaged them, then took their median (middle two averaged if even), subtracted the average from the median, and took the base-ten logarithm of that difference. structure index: 0.0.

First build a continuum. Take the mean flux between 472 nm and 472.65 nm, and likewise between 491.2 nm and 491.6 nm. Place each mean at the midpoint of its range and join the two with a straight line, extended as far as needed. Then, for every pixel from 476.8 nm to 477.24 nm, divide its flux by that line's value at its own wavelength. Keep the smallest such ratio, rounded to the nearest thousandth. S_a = 0.945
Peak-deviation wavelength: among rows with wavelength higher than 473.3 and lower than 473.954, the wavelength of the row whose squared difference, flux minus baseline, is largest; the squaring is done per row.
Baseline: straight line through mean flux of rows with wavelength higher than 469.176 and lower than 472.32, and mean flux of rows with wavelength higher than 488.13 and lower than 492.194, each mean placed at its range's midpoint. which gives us 473.899 nm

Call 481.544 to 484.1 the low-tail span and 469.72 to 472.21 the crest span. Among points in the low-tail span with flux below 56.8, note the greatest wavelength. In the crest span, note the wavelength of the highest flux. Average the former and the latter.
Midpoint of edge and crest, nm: 477.12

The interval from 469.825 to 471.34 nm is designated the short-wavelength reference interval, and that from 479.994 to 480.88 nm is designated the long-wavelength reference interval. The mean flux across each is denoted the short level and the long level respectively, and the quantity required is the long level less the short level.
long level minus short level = 1.7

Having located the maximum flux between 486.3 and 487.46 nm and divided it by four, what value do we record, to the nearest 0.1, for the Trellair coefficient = 13.5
